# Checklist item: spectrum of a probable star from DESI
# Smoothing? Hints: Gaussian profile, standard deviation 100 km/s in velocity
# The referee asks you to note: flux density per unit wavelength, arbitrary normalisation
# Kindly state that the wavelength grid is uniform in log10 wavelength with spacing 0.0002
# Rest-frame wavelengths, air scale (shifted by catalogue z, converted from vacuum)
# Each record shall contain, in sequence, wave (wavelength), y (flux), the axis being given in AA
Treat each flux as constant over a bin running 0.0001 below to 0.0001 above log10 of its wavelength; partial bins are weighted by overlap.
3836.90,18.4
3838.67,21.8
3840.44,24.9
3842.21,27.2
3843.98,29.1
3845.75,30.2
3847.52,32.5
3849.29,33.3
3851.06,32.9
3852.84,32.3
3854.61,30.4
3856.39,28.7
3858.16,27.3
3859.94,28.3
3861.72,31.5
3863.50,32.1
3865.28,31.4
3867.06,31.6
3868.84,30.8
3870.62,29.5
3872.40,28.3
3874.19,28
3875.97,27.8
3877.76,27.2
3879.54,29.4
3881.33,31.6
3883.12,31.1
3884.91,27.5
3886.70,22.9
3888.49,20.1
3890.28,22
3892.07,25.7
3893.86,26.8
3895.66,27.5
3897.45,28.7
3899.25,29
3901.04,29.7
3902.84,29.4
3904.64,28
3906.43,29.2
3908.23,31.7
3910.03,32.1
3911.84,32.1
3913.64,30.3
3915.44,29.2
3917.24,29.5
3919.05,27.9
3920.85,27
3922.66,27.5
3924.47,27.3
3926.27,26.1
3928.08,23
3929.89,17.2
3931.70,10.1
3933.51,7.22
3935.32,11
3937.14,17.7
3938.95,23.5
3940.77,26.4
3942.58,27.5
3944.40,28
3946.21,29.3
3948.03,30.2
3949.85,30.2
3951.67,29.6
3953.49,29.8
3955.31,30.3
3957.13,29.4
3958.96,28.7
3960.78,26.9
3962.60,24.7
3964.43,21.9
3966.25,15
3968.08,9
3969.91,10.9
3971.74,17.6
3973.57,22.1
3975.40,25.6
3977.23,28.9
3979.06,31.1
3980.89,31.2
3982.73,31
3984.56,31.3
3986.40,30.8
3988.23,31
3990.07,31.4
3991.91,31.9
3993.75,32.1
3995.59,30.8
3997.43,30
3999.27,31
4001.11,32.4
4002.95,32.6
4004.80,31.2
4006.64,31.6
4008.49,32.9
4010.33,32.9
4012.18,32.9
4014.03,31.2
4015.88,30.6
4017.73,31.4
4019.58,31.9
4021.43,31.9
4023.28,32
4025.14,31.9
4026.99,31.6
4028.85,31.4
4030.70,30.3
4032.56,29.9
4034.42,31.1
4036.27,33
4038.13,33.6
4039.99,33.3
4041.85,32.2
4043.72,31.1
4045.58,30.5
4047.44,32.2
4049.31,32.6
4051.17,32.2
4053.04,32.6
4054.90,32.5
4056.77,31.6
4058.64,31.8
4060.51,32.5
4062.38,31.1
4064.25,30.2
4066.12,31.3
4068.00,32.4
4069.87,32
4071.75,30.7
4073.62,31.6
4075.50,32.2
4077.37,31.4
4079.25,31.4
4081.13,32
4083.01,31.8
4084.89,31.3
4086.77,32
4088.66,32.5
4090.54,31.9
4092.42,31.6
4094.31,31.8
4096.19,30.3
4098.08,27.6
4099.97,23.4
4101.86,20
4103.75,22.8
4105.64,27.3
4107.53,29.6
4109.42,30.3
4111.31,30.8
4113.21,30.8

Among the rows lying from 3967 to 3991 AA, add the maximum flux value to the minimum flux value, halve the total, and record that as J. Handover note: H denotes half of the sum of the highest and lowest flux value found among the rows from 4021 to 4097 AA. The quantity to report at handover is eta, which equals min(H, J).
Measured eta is 20.2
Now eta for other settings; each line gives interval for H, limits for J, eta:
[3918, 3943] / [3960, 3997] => 17.6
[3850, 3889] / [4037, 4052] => 26.5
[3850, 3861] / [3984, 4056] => 30.1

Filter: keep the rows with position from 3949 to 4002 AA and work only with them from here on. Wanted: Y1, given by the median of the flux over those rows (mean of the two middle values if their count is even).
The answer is 30.0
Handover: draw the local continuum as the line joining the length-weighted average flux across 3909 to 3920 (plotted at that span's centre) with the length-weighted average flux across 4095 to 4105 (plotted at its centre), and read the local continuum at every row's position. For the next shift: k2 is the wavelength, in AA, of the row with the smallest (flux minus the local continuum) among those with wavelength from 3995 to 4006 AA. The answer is 3997.43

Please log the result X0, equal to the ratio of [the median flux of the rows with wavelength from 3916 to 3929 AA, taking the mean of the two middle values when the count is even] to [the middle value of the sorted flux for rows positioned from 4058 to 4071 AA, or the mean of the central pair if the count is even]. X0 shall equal 0.86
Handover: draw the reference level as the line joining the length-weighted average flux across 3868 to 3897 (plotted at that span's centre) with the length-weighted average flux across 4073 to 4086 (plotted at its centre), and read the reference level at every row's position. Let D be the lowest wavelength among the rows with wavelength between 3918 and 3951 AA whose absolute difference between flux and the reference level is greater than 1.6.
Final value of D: 3926.27 AA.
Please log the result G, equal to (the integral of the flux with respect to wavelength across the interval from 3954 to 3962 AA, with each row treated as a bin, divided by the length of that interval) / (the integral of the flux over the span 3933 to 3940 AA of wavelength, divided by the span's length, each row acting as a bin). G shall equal 1.85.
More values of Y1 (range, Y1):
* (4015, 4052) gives 31.9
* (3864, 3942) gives 27.9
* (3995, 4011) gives 31.6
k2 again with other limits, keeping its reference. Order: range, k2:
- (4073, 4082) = 4077.37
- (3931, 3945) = 3933.51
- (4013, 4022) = 4015.88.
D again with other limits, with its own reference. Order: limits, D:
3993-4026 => 3993.75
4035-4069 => 4036.27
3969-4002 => 3969.91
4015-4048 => 4036.27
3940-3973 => 3940.77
